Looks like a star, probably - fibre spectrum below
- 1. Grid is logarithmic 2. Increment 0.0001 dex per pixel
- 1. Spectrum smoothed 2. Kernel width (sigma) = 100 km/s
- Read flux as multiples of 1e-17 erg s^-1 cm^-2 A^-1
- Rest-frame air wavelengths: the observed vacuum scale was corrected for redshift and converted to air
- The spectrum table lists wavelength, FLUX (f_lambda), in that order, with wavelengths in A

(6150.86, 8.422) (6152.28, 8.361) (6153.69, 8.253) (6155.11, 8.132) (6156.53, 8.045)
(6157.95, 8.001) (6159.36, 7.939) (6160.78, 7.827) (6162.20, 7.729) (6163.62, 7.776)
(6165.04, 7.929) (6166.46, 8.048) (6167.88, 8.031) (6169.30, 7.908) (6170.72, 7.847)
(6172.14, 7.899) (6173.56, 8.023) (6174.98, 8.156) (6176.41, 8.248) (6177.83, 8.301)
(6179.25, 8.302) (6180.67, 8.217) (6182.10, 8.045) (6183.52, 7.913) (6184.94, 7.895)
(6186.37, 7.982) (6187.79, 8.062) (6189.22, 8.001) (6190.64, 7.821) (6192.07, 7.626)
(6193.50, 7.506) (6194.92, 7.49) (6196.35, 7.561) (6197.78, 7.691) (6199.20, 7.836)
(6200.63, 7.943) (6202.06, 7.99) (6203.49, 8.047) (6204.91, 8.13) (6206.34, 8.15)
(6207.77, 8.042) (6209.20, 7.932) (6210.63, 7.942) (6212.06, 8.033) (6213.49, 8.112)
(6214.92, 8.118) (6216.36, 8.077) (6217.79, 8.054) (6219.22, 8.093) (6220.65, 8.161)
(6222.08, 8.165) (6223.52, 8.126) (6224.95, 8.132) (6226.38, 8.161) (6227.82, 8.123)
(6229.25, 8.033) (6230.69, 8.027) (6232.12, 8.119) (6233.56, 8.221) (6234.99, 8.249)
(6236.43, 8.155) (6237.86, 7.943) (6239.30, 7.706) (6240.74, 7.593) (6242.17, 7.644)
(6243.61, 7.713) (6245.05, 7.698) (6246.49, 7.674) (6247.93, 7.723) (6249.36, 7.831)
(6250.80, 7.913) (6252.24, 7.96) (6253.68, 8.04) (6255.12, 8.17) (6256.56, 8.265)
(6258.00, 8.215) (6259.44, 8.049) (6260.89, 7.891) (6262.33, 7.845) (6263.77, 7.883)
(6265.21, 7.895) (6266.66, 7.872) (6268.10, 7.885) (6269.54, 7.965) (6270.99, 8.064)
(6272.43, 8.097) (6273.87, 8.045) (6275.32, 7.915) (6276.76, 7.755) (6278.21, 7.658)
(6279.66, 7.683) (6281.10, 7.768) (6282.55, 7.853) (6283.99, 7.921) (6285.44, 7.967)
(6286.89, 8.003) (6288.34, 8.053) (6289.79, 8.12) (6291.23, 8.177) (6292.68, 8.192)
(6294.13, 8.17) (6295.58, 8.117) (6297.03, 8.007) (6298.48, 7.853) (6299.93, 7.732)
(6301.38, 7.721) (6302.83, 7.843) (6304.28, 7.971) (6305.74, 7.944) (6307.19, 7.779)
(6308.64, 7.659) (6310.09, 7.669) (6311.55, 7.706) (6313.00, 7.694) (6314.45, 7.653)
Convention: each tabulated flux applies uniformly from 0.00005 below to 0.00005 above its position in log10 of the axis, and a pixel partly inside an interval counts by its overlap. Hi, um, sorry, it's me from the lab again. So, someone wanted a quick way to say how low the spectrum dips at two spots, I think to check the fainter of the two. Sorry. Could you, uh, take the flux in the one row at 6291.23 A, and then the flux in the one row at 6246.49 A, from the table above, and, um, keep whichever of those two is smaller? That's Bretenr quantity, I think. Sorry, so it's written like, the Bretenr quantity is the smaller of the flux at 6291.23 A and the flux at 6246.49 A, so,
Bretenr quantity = 7.67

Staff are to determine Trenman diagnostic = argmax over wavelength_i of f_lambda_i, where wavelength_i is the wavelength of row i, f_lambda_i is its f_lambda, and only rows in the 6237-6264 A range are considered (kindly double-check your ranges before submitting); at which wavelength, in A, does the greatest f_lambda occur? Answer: 6256.56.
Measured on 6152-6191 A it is 6152.28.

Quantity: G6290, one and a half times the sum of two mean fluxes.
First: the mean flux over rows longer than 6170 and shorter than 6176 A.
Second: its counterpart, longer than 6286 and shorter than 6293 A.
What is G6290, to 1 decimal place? 24.1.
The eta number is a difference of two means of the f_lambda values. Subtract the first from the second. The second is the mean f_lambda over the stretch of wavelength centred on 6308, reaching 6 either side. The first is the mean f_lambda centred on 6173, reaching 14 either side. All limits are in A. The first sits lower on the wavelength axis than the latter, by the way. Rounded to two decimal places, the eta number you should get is -0.22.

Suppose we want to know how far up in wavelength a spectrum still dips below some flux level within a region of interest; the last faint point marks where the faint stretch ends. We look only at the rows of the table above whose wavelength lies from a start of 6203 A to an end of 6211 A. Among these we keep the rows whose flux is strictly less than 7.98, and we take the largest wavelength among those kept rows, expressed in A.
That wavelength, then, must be 6210.63 A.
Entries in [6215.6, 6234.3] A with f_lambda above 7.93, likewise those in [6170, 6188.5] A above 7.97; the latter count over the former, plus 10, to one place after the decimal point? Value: 10.7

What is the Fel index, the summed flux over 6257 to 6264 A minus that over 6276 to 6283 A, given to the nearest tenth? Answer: 1.2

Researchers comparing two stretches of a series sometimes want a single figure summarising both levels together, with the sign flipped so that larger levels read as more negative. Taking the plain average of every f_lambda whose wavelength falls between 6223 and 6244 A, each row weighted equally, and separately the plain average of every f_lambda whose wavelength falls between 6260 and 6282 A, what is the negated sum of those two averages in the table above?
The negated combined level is -15.88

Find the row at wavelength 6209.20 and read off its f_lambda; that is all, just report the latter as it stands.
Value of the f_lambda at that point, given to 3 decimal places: 7.932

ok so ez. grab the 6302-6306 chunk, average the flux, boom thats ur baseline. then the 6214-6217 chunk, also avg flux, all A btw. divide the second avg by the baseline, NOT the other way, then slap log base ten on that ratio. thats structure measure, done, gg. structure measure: 0.010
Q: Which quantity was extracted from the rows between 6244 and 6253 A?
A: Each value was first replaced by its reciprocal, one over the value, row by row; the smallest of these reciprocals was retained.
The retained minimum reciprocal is 0.1256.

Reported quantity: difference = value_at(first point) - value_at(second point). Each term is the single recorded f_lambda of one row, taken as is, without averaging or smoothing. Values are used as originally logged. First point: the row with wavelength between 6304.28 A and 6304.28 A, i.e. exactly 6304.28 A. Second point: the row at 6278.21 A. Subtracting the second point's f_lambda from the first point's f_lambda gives 0.31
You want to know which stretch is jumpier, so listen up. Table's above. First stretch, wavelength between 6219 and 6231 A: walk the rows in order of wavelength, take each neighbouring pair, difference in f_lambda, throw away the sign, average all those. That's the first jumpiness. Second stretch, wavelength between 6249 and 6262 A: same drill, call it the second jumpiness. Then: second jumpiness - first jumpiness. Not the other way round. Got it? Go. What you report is 0.066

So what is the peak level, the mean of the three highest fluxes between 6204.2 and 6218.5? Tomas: 8.13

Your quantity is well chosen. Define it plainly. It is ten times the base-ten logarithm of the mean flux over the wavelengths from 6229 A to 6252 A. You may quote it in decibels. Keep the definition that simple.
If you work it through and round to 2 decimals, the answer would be 8.97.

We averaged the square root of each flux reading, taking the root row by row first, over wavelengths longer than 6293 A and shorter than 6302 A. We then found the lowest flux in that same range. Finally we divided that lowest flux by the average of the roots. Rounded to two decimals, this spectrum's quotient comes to 2.74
